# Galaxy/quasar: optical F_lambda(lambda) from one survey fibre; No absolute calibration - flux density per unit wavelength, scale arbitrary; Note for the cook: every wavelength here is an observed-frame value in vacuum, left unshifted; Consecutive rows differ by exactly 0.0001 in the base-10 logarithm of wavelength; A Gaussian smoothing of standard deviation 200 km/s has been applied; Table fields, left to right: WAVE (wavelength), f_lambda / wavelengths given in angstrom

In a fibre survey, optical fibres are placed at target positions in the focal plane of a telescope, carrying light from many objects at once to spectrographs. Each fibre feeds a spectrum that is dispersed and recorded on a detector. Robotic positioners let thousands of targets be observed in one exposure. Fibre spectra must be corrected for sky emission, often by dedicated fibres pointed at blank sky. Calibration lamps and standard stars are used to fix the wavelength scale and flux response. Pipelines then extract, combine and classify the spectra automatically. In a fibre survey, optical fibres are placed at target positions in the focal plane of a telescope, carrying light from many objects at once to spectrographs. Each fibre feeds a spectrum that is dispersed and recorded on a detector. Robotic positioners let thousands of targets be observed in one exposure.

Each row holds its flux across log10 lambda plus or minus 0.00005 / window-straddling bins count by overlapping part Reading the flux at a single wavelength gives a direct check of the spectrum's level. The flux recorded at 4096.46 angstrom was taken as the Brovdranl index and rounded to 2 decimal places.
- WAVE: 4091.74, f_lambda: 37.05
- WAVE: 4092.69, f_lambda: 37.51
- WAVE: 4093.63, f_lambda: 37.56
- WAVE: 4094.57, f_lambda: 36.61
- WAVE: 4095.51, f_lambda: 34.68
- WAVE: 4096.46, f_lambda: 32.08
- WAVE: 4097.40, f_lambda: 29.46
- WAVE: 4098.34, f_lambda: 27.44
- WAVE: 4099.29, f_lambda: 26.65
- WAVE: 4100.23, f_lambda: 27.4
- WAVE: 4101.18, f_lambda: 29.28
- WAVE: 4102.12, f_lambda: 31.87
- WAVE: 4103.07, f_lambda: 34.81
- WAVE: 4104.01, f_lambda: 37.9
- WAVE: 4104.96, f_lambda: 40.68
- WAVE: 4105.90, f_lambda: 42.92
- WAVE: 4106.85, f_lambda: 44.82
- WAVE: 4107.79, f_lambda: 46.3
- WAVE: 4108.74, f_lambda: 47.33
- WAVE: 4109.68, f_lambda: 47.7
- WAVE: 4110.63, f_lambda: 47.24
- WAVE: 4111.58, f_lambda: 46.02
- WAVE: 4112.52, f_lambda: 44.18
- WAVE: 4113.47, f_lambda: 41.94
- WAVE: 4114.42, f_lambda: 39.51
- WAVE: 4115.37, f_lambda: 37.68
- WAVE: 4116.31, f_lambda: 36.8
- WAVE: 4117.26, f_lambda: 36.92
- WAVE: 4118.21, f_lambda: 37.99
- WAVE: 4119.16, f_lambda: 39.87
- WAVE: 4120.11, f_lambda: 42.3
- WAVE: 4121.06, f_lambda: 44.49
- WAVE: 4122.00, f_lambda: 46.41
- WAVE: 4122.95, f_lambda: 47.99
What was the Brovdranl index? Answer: 32.08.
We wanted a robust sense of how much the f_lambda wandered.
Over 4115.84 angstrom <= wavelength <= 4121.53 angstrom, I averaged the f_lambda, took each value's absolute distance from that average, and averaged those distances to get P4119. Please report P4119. 2.5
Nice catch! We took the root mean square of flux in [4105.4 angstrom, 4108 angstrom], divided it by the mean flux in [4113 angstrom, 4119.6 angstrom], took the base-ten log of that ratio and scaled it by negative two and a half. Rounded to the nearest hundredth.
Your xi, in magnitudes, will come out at -0.16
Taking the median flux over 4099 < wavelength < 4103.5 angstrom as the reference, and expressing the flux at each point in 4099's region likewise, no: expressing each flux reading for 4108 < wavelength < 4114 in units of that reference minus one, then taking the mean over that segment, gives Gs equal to 0.56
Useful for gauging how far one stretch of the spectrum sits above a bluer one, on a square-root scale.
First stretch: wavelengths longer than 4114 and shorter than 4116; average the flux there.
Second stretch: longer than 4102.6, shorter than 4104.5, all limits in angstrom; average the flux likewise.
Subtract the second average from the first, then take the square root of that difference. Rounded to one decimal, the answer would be 1.5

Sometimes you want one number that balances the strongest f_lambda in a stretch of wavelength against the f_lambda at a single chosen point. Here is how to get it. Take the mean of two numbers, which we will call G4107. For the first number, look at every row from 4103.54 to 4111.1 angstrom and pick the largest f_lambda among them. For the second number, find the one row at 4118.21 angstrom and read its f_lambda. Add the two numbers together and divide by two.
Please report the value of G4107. 42.8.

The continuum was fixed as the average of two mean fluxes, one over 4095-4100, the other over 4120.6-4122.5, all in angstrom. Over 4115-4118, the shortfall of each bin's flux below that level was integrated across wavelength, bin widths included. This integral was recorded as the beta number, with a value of 2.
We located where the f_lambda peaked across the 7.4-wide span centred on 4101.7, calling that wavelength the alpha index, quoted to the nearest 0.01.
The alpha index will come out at 4104.96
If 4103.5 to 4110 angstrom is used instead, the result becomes 4109.68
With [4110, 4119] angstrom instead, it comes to 4110.63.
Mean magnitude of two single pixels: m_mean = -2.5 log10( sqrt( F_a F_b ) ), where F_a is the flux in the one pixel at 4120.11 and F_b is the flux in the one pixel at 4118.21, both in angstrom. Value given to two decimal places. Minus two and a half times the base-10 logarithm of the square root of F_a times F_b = -4.01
